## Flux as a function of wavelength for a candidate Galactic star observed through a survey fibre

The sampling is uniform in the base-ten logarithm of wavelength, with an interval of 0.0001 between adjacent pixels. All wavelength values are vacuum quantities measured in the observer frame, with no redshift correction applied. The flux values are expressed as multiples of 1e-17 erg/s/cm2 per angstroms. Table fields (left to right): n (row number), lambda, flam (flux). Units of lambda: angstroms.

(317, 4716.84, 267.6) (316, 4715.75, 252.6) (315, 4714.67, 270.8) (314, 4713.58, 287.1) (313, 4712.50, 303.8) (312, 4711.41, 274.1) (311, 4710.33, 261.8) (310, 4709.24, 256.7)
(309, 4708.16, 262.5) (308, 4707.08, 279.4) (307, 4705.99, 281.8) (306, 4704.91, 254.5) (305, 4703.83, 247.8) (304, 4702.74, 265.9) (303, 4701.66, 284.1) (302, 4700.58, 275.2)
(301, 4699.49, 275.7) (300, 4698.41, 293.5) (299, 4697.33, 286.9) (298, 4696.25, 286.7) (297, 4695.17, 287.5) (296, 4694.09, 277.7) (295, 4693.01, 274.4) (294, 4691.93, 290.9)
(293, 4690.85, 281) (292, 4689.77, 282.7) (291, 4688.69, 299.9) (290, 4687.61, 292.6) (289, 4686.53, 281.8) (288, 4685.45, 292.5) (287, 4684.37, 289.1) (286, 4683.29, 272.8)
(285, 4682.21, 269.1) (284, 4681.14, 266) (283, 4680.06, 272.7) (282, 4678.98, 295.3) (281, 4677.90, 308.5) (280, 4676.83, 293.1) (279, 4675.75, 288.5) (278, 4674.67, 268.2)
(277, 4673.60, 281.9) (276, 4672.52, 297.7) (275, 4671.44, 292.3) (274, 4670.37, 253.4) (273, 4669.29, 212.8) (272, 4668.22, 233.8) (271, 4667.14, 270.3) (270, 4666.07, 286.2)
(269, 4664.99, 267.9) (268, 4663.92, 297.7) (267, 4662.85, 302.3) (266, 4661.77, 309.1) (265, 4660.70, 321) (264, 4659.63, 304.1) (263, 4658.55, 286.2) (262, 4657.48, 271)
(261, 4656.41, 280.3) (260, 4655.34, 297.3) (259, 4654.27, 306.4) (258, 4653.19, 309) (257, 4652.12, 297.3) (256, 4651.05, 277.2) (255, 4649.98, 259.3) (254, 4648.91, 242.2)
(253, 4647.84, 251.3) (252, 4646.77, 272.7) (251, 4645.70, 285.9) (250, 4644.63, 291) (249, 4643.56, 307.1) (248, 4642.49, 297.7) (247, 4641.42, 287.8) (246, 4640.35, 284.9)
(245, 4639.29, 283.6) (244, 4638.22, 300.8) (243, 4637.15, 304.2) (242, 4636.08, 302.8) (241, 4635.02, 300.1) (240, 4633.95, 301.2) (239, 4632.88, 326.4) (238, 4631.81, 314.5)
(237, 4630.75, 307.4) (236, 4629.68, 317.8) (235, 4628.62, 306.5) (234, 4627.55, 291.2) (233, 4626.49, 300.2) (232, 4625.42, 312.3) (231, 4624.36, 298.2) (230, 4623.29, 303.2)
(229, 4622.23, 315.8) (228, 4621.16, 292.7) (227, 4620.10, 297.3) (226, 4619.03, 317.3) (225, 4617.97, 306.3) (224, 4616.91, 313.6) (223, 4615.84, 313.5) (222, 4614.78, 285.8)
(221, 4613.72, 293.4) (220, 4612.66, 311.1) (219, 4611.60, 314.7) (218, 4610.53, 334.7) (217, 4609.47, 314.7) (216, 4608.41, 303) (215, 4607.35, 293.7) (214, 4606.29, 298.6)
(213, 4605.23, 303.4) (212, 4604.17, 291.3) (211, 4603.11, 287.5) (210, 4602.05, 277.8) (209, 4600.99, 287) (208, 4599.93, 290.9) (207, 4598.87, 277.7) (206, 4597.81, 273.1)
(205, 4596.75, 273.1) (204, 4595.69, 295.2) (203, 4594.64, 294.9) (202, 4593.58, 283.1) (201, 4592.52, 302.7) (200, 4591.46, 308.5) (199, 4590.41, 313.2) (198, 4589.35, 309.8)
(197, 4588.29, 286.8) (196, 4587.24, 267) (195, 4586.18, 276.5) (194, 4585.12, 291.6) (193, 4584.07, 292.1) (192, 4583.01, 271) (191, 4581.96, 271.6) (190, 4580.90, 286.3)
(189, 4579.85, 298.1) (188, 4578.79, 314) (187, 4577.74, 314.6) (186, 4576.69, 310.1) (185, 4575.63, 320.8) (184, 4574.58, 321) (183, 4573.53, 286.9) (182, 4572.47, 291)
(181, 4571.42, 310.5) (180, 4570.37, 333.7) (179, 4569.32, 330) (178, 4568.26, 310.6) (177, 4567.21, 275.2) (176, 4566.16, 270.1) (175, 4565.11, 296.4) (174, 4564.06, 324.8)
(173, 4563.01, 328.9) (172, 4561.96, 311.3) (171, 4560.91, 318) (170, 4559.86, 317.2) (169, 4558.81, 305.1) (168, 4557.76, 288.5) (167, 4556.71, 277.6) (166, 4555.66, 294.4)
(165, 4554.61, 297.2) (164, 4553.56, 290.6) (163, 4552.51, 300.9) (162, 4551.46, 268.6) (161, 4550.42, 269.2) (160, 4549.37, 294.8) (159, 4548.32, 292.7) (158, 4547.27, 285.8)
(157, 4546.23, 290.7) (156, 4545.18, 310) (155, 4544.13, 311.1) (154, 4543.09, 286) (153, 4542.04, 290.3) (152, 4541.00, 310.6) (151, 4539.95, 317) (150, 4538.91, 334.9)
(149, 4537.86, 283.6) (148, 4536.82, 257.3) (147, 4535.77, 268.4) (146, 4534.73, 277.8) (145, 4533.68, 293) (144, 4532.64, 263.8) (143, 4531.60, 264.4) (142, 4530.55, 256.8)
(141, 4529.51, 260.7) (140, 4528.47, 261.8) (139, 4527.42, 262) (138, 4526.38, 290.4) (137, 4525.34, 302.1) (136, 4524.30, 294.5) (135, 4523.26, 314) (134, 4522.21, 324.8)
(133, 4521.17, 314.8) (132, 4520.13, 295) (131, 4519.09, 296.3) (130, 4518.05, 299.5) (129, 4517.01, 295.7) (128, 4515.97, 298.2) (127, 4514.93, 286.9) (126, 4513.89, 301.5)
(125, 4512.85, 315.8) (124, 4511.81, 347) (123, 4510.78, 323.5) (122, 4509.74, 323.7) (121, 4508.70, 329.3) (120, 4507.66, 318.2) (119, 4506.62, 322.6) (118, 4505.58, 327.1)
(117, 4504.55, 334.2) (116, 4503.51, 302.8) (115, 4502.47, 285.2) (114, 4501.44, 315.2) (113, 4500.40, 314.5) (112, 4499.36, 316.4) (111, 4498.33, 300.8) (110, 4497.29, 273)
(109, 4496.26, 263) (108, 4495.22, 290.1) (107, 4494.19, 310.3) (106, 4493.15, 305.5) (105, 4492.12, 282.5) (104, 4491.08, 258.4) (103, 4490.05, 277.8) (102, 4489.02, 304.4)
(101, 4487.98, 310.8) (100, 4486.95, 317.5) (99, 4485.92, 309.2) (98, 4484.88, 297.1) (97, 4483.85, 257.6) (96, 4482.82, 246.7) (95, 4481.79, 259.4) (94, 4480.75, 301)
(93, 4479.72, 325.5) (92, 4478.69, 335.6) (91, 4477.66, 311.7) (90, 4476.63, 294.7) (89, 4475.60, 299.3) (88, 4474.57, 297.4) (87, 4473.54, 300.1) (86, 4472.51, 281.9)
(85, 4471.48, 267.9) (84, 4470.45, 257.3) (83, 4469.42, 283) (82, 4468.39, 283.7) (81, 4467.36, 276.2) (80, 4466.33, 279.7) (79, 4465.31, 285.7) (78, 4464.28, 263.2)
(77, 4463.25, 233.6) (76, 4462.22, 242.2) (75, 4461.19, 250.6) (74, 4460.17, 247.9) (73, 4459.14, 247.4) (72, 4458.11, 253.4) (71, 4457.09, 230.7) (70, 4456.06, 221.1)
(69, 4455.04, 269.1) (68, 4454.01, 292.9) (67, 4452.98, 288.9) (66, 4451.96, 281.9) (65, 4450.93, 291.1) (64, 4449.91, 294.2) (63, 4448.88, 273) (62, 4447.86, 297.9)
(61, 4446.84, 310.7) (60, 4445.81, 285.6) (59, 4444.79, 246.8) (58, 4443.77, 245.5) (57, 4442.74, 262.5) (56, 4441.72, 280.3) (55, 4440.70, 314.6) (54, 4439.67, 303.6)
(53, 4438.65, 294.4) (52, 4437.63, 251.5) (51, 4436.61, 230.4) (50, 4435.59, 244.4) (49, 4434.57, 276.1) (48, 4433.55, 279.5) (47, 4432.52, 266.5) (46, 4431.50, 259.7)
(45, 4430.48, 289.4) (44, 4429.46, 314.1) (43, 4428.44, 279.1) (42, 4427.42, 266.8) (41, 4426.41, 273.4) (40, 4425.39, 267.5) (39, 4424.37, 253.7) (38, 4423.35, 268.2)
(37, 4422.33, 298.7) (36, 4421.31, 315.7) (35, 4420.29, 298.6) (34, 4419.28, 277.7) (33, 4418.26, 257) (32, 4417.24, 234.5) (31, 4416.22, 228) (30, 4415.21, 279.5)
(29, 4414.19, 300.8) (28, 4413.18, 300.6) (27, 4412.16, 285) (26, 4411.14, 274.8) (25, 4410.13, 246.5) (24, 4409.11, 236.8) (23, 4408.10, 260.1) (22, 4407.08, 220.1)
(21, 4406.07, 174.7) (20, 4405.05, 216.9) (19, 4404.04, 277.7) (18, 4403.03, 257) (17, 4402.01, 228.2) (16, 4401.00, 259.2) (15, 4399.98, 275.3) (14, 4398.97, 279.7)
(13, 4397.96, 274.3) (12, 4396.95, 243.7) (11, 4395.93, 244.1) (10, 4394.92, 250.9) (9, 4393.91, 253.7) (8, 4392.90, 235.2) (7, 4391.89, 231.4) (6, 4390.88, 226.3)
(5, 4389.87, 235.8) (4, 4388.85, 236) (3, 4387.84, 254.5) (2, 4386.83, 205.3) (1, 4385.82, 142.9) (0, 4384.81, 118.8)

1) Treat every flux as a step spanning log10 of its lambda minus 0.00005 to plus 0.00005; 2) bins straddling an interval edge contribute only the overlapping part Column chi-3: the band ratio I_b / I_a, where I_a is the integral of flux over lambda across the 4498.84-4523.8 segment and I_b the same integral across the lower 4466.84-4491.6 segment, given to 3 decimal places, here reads 0.920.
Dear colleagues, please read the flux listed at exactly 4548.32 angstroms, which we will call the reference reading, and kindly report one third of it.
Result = 98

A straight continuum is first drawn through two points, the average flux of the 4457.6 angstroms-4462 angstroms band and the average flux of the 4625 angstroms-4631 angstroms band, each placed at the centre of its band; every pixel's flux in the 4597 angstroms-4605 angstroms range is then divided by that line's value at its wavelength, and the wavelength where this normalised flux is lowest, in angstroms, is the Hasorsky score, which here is 4597.81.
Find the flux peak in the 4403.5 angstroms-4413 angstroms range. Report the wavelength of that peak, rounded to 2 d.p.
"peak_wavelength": 4412.16 angstroms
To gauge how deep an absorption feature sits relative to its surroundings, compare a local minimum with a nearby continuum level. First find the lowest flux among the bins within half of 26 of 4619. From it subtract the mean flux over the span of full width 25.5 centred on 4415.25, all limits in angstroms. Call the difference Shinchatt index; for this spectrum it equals 23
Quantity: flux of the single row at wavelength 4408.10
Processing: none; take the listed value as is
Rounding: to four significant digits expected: 260.1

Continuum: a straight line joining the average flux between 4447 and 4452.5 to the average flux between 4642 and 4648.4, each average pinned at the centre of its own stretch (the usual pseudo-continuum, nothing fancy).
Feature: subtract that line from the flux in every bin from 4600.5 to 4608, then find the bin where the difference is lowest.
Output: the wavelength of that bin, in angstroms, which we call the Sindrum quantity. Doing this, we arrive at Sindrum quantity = 4602.05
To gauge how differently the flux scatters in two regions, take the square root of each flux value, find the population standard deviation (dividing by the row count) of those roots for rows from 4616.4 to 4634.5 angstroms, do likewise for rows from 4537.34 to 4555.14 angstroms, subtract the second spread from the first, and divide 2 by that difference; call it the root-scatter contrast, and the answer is -10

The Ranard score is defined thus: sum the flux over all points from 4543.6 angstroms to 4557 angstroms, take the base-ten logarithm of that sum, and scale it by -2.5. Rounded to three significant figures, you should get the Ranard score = -8.94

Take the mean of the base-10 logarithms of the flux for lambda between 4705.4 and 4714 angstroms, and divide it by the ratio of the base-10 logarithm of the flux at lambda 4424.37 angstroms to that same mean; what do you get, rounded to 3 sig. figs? 2.48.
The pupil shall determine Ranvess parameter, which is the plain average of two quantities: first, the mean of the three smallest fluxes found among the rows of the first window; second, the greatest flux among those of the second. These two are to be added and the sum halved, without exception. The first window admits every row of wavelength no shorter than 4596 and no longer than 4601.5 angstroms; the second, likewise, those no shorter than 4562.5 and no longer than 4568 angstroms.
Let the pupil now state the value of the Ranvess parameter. 302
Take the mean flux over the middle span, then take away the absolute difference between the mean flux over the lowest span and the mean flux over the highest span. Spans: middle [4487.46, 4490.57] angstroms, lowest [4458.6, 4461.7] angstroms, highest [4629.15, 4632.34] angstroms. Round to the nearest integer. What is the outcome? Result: 233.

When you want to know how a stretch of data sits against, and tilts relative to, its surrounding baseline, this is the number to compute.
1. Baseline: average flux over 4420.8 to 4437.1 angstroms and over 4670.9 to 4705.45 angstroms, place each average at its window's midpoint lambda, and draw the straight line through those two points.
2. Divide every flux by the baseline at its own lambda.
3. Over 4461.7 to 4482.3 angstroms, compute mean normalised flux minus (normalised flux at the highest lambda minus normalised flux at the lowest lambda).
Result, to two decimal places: 0.97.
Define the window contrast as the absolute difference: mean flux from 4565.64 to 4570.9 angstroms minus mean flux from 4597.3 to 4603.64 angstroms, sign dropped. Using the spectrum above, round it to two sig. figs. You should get 22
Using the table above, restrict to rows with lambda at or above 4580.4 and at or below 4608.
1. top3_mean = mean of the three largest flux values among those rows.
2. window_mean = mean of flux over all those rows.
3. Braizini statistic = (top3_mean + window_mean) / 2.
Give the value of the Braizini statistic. 300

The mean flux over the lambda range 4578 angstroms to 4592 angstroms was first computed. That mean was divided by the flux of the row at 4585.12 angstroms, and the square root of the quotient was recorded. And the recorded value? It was 1.00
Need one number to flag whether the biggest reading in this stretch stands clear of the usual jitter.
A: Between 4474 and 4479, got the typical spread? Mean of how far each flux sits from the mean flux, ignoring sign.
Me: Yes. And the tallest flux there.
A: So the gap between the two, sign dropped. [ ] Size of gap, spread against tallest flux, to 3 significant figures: 323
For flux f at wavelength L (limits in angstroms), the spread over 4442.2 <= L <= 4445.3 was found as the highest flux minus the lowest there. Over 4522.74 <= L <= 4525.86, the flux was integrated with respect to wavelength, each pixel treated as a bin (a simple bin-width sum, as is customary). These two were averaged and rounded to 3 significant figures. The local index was 483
